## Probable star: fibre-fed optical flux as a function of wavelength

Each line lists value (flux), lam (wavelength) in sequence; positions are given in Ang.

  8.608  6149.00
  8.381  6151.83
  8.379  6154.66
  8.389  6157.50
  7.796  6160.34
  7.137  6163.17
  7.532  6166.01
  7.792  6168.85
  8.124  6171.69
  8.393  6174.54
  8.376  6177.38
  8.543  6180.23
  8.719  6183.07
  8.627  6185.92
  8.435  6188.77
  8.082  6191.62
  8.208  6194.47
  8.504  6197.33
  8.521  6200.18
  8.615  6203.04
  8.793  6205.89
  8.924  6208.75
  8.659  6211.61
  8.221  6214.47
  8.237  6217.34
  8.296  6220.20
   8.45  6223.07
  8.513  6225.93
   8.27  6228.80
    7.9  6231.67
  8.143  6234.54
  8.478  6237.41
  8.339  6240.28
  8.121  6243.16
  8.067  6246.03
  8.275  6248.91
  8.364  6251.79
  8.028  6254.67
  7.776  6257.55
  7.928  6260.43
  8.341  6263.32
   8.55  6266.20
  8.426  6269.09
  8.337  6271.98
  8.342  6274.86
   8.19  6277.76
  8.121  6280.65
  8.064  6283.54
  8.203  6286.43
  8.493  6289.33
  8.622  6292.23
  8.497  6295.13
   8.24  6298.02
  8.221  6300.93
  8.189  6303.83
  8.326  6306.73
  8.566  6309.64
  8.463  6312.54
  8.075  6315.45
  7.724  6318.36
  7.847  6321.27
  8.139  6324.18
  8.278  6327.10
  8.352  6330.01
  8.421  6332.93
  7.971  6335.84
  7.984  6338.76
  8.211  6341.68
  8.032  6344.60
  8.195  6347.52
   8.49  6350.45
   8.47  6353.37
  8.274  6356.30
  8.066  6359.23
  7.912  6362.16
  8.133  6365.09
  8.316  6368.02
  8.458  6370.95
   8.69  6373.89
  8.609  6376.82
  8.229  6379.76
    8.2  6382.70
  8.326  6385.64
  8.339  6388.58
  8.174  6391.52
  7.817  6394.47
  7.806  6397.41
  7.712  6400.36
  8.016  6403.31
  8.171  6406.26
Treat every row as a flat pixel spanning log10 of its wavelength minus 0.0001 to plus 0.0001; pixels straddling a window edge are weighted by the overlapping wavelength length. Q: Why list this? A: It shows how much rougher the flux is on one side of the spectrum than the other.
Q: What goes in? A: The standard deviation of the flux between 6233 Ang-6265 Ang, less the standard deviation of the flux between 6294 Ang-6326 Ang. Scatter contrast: -0.05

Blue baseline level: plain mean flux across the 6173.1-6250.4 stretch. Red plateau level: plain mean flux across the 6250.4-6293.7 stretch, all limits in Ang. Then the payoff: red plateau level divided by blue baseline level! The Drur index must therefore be 0.98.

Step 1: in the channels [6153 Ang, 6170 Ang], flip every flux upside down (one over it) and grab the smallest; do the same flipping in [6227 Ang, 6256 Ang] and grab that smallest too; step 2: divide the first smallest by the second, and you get 1.011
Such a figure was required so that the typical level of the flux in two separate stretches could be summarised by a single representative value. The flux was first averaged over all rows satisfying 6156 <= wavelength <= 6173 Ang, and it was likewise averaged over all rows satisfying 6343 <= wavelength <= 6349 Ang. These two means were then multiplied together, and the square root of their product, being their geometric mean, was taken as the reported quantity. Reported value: 7.95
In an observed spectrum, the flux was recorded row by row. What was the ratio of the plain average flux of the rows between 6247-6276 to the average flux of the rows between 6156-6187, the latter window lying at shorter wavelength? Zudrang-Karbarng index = 1.01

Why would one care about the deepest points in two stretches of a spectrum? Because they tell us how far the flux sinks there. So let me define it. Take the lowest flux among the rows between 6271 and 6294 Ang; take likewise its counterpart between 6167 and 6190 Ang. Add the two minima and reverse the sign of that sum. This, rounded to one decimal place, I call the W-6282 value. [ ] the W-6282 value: -15.9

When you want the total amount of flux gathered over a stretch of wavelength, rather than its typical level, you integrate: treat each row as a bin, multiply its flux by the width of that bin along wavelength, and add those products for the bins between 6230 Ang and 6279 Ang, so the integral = 402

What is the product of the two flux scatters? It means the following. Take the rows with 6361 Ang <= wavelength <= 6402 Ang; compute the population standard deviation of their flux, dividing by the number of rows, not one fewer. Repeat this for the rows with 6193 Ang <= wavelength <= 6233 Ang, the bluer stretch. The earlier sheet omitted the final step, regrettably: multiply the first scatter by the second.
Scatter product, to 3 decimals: 0.074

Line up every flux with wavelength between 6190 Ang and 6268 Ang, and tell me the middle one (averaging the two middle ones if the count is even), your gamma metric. 8.30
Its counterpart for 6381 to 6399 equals 8.19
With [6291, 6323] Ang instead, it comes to 8.24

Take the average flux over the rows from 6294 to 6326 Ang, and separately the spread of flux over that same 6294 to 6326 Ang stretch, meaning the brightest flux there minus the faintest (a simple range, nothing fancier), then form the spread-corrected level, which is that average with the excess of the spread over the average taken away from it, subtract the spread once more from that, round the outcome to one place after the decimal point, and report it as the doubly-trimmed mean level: 14.7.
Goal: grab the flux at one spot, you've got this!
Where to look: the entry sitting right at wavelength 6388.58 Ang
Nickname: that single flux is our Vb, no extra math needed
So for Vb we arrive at 8.339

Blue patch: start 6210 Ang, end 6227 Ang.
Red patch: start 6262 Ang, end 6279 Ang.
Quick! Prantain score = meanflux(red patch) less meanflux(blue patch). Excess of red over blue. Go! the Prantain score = -0.03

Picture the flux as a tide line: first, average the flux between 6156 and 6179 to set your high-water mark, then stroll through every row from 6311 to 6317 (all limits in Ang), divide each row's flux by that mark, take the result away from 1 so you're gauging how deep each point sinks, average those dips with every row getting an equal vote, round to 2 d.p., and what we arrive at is -0.04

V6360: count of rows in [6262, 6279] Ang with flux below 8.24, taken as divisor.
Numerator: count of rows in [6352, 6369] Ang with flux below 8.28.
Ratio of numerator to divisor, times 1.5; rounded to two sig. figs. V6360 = 6.0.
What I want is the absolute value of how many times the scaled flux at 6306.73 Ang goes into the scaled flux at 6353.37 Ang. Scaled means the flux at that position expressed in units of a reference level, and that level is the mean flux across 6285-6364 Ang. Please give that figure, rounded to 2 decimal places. 1.02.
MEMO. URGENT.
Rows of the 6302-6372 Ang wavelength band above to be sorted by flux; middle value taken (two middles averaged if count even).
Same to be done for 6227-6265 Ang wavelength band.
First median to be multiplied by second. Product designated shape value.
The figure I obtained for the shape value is 66.8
